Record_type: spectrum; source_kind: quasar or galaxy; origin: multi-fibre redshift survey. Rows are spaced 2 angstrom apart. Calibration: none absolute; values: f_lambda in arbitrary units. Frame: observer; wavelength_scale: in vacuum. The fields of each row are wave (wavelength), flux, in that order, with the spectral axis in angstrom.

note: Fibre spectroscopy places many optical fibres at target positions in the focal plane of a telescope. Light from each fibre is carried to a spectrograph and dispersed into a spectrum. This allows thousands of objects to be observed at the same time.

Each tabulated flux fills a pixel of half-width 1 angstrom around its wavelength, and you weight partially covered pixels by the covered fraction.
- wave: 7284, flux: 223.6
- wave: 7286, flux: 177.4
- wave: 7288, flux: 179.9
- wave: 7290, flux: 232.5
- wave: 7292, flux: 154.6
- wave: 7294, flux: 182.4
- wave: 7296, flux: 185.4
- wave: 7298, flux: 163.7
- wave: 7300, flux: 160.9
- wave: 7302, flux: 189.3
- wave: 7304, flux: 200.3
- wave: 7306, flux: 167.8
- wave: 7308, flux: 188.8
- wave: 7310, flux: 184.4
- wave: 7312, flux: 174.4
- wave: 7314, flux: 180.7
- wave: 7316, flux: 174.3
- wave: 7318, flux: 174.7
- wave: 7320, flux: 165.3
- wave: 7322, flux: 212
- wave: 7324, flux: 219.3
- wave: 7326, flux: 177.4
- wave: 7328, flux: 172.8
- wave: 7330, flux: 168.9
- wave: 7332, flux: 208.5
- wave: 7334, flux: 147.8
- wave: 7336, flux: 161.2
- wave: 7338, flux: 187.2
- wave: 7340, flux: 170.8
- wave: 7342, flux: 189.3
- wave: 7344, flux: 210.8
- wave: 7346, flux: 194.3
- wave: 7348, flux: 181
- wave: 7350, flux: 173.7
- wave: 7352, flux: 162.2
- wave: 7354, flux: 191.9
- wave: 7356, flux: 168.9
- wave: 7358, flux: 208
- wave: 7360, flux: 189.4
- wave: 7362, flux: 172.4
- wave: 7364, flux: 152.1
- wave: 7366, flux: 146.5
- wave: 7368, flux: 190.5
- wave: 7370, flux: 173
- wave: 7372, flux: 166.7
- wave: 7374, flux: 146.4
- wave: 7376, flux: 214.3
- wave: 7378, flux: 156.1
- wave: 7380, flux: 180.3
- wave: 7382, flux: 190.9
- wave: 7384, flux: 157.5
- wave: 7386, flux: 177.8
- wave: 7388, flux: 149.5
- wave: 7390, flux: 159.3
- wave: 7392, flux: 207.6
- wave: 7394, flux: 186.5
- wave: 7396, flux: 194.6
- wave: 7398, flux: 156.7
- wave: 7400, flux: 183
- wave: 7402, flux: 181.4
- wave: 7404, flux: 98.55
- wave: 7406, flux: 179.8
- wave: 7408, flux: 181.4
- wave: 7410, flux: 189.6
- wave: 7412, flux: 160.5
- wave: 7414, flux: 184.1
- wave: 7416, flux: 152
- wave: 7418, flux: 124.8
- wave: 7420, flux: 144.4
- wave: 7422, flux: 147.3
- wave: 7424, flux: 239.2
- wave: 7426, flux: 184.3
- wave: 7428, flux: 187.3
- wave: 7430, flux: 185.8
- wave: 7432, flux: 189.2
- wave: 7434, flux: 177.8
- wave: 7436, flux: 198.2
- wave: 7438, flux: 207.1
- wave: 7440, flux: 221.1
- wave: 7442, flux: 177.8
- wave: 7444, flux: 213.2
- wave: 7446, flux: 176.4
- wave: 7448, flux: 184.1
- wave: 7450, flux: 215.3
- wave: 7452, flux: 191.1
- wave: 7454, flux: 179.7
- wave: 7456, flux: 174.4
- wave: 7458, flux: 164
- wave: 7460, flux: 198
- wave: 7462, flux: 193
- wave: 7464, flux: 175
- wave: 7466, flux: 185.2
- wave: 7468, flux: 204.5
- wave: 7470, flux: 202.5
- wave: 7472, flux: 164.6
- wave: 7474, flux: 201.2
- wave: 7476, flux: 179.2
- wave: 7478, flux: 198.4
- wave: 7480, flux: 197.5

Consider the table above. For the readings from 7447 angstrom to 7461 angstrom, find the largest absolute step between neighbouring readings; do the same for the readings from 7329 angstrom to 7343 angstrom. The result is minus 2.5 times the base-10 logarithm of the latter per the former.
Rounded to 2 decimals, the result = -0.63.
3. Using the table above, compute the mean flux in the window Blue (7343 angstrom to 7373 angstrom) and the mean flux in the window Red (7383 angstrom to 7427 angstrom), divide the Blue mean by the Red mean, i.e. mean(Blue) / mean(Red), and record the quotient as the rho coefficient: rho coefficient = 1.05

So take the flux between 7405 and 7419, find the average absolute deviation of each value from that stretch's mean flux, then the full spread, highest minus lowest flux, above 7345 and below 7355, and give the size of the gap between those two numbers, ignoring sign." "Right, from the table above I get 14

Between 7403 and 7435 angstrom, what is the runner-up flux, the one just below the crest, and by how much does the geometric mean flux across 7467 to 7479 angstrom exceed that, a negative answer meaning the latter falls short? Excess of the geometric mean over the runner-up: 2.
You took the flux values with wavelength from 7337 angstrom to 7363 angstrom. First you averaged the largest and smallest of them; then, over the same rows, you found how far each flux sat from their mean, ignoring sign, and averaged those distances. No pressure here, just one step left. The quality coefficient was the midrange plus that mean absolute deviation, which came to 199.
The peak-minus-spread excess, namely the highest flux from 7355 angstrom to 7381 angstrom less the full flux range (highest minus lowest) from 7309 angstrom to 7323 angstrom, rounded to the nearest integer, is 168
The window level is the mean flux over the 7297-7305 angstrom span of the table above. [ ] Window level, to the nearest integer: 179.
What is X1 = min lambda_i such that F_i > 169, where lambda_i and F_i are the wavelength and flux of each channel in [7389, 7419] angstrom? 7392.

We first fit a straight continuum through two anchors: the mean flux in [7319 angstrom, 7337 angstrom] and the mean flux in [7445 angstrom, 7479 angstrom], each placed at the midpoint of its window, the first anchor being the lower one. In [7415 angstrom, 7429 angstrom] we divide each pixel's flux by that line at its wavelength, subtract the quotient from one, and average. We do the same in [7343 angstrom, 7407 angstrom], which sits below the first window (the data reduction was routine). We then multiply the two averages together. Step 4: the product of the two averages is 0.0043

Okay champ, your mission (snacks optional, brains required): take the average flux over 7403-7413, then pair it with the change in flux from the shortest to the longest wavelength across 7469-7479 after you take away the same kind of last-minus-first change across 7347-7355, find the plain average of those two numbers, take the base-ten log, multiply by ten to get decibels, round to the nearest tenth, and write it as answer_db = 18.7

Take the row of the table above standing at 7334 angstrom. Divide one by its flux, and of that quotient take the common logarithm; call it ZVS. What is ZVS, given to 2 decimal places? -2.17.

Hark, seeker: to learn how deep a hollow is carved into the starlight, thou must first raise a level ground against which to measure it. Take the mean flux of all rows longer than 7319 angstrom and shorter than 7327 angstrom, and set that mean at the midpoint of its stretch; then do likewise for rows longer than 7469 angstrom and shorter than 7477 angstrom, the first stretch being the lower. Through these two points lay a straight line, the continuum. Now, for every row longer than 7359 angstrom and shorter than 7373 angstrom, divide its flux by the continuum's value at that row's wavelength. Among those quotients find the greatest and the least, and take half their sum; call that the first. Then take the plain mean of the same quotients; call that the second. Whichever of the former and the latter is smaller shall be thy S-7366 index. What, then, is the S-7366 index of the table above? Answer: 0.88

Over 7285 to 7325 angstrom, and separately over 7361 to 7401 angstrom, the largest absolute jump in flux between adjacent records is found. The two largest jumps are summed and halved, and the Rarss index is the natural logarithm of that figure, 4.29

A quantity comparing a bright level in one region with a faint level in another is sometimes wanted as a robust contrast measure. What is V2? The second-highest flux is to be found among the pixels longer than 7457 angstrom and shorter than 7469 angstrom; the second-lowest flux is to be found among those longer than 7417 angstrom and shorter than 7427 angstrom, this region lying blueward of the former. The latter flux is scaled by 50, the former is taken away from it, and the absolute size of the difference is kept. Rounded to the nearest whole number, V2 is 7022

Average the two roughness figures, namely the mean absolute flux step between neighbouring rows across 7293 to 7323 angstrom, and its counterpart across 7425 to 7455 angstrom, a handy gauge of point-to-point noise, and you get 16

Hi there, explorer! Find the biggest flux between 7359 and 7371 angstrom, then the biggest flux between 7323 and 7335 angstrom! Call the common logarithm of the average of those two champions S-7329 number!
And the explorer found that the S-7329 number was 2.31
